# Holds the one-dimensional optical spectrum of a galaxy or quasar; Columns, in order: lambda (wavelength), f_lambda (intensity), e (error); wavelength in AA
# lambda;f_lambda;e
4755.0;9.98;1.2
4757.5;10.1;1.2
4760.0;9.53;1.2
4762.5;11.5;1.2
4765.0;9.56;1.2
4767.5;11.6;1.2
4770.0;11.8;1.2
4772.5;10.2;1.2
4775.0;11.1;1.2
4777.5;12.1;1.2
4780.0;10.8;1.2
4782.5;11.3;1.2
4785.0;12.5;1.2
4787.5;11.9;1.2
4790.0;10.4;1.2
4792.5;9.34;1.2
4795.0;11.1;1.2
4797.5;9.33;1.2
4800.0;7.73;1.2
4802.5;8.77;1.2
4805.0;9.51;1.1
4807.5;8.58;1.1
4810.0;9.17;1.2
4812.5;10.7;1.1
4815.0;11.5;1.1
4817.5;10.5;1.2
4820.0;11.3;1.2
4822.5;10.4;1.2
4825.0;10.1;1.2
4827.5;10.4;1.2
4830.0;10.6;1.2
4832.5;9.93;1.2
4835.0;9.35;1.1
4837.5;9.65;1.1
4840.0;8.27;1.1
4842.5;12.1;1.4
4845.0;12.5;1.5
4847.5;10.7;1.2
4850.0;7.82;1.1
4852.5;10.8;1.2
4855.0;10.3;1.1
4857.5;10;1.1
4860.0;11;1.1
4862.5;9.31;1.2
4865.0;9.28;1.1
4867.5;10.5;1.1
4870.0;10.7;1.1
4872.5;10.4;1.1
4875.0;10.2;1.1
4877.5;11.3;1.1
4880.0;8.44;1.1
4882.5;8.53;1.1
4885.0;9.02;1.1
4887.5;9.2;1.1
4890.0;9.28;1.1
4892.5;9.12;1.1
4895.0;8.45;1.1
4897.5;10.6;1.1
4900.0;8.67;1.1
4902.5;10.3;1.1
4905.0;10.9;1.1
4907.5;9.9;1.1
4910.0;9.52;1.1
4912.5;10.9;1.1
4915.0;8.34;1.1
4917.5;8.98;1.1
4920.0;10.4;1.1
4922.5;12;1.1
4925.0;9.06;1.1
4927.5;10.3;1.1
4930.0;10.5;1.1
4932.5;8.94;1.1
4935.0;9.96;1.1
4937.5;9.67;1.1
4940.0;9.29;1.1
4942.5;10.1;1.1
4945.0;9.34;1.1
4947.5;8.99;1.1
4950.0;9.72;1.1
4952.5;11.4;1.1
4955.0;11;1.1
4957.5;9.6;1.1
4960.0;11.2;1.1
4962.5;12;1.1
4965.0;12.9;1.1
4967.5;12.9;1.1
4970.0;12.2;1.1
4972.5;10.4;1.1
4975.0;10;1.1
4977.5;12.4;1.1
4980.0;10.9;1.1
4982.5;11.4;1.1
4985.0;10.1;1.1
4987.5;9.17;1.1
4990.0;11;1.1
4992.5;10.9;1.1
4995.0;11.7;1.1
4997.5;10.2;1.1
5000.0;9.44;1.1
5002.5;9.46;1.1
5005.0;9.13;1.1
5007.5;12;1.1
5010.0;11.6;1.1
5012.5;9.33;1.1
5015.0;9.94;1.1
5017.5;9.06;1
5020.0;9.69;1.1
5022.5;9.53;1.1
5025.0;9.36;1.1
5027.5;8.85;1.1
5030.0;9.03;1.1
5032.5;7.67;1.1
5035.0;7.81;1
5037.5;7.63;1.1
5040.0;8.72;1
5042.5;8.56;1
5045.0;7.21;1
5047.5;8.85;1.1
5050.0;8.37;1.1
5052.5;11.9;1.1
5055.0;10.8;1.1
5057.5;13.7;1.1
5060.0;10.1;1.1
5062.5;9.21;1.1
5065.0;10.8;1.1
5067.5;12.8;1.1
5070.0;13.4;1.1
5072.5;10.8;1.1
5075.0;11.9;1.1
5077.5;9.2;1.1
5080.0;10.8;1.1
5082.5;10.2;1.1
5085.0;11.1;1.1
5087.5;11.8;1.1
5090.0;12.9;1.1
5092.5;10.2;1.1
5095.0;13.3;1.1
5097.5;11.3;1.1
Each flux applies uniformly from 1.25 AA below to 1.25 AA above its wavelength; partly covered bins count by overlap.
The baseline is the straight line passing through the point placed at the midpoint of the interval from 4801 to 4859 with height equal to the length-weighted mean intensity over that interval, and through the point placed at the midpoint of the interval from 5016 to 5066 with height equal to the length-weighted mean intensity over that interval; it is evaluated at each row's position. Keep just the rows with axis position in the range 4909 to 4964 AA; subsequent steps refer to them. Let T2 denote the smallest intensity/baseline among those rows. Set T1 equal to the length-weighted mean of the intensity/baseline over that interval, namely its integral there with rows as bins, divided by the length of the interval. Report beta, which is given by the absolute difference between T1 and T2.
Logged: 0.185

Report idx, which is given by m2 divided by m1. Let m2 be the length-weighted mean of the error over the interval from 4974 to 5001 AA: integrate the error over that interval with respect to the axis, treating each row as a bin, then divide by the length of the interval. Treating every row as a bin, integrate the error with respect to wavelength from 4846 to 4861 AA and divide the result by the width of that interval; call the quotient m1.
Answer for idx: 0.96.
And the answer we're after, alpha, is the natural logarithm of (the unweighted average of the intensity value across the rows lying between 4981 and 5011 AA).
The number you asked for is 2.35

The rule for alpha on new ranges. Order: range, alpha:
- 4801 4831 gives 2.32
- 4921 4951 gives 2.28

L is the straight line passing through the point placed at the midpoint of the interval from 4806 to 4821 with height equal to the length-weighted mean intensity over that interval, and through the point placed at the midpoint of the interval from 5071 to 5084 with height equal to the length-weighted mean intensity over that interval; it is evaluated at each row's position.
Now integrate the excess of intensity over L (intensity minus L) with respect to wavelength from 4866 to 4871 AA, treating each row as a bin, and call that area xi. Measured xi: 1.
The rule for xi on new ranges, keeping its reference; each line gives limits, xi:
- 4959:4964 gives 6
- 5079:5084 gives -1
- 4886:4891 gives -6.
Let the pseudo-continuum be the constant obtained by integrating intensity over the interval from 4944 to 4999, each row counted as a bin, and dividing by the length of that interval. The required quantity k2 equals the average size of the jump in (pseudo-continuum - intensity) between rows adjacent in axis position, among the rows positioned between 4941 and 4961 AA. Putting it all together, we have 1.0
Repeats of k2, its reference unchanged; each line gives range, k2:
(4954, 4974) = 1.0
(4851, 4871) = 0.7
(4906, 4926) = 1.6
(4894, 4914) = 1.3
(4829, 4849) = 1.3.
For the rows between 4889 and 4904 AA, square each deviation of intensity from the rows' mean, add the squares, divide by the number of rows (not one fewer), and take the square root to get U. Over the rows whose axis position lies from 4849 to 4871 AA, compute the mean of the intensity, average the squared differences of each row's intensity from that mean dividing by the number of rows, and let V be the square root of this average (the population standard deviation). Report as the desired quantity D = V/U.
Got 1.20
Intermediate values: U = 0.79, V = 0.95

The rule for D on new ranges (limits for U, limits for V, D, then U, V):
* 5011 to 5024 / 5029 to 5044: 1.84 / 0.30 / 0.55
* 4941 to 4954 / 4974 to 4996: 1.10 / 0.83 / 0.92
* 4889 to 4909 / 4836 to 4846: 2.06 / 0.85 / 1.75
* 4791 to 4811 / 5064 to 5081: 1.46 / 0.90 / 1.32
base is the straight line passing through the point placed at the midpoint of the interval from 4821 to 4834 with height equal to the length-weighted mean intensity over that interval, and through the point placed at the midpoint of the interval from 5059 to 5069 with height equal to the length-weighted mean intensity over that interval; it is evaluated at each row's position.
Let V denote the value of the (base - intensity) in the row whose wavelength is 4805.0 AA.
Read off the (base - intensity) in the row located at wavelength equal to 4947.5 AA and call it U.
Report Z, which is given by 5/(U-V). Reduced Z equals 6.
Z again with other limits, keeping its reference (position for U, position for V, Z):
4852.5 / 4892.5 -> -3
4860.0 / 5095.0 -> 3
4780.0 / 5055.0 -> -8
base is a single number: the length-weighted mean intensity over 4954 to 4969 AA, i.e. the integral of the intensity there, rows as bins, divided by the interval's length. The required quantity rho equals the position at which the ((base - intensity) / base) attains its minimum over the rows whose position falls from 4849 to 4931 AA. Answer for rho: 4922.5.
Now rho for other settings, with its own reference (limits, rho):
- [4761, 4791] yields 4785.0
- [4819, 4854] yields 4845.0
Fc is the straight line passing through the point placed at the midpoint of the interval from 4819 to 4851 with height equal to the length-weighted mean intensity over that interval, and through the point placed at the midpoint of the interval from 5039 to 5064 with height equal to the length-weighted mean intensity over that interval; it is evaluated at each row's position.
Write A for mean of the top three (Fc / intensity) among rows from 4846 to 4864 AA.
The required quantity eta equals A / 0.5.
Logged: 2.28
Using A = 1.14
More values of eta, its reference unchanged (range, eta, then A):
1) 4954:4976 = 1.99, 1.00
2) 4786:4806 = 2.41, 1.21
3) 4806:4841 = 2.38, 1.19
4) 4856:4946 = 2.40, 1.20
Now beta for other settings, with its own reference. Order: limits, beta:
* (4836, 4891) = 0.219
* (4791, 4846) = 0.231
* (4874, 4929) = 0.135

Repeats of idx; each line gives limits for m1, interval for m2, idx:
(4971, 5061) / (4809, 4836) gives 1.08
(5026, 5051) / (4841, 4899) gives 1.08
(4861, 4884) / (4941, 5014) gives 0.99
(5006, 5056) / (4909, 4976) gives 1.02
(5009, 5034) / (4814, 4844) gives 1.09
